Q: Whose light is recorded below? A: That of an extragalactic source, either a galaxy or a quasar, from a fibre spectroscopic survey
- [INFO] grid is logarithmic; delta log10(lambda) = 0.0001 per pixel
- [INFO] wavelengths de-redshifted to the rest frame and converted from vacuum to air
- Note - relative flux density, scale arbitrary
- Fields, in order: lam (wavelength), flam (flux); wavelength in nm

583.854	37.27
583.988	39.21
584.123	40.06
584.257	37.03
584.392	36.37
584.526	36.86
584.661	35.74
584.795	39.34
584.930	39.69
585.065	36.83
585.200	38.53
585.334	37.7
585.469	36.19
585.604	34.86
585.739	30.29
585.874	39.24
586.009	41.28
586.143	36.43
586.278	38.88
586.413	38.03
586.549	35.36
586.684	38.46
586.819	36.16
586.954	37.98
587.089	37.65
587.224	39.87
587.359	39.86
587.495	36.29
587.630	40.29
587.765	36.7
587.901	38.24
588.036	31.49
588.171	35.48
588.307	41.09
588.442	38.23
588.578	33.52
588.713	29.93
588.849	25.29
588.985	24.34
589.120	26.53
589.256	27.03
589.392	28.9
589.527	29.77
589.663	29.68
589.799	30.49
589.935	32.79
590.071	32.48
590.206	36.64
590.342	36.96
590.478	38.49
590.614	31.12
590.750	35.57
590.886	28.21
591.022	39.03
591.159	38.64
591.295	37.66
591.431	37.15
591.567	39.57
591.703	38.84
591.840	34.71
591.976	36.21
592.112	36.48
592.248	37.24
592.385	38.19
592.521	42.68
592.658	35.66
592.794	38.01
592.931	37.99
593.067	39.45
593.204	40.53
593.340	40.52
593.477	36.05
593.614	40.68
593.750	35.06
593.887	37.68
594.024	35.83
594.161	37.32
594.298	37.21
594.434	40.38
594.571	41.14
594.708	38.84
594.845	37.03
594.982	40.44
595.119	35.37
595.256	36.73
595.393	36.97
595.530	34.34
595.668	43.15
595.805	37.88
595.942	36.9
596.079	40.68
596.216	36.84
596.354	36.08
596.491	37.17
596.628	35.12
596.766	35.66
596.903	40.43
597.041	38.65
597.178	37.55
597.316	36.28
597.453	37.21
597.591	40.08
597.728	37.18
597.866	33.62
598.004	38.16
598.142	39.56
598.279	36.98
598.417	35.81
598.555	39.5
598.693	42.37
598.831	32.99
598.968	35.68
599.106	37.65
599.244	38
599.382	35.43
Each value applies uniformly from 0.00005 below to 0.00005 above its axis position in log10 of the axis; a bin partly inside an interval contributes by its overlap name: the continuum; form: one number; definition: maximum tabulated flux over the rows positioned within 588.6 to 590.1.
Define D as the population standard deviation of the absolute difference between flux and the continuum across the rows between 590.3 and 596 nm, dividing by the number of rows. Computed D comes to 2.09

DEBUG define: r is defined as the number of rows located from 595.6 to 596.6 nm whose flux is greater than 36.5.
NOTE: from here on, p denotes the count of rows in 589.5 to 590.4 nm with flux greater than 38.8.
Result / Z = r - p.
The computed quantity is 6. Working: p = 0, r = 6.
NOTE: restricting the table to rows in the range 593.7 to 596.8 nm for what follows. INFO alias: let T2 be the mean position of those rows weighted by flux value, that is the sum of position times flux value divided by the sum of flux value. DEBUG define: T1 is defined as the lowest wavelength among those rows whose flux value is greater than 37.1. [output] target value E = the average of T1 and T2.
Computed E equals 594.57 nm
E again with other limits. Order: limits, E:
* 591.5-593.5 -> 592.05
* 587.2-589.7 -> 587.79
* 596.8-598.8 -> 597.35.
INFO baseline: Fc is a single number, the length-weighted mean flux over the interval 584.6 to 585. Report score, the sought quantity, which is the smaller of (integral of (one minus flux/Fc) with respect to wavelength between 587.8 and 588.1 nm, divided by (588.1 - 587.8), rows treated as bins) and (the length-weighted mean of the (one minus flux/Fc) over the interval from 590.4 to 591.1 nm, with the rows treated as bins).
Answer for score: 0.083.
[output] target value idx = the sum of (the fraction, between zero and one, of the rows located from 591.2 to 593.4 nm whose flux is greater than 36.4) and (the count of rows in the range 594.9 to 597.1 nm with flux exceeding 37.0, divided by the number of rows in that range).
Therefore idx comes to 1.25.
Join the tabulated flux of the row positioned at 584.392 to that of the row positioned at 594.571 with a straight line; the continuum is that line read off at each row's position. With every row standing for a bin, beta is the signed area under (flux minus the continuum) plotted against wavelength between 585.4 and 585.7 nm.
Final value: -0.6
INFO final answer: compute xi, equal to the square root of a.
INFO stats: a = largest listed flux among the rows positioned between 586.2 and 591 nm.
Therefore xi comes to 6.41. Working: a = 41.09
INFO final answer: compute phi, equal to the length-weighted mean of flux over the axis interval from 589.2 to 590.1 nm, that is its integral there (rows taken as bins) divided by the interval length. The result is 30.1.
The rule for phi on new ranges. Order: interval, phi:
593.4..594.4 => 37.3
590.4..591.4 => 35.6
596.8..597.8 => 38.1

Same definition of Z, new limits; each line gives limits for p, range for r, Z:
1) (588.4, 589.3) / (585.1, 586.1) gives 4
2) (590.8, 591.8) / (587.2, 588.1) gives 2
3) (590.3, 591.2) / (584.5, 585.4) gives 5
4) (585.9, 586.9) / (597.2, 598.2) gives 3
